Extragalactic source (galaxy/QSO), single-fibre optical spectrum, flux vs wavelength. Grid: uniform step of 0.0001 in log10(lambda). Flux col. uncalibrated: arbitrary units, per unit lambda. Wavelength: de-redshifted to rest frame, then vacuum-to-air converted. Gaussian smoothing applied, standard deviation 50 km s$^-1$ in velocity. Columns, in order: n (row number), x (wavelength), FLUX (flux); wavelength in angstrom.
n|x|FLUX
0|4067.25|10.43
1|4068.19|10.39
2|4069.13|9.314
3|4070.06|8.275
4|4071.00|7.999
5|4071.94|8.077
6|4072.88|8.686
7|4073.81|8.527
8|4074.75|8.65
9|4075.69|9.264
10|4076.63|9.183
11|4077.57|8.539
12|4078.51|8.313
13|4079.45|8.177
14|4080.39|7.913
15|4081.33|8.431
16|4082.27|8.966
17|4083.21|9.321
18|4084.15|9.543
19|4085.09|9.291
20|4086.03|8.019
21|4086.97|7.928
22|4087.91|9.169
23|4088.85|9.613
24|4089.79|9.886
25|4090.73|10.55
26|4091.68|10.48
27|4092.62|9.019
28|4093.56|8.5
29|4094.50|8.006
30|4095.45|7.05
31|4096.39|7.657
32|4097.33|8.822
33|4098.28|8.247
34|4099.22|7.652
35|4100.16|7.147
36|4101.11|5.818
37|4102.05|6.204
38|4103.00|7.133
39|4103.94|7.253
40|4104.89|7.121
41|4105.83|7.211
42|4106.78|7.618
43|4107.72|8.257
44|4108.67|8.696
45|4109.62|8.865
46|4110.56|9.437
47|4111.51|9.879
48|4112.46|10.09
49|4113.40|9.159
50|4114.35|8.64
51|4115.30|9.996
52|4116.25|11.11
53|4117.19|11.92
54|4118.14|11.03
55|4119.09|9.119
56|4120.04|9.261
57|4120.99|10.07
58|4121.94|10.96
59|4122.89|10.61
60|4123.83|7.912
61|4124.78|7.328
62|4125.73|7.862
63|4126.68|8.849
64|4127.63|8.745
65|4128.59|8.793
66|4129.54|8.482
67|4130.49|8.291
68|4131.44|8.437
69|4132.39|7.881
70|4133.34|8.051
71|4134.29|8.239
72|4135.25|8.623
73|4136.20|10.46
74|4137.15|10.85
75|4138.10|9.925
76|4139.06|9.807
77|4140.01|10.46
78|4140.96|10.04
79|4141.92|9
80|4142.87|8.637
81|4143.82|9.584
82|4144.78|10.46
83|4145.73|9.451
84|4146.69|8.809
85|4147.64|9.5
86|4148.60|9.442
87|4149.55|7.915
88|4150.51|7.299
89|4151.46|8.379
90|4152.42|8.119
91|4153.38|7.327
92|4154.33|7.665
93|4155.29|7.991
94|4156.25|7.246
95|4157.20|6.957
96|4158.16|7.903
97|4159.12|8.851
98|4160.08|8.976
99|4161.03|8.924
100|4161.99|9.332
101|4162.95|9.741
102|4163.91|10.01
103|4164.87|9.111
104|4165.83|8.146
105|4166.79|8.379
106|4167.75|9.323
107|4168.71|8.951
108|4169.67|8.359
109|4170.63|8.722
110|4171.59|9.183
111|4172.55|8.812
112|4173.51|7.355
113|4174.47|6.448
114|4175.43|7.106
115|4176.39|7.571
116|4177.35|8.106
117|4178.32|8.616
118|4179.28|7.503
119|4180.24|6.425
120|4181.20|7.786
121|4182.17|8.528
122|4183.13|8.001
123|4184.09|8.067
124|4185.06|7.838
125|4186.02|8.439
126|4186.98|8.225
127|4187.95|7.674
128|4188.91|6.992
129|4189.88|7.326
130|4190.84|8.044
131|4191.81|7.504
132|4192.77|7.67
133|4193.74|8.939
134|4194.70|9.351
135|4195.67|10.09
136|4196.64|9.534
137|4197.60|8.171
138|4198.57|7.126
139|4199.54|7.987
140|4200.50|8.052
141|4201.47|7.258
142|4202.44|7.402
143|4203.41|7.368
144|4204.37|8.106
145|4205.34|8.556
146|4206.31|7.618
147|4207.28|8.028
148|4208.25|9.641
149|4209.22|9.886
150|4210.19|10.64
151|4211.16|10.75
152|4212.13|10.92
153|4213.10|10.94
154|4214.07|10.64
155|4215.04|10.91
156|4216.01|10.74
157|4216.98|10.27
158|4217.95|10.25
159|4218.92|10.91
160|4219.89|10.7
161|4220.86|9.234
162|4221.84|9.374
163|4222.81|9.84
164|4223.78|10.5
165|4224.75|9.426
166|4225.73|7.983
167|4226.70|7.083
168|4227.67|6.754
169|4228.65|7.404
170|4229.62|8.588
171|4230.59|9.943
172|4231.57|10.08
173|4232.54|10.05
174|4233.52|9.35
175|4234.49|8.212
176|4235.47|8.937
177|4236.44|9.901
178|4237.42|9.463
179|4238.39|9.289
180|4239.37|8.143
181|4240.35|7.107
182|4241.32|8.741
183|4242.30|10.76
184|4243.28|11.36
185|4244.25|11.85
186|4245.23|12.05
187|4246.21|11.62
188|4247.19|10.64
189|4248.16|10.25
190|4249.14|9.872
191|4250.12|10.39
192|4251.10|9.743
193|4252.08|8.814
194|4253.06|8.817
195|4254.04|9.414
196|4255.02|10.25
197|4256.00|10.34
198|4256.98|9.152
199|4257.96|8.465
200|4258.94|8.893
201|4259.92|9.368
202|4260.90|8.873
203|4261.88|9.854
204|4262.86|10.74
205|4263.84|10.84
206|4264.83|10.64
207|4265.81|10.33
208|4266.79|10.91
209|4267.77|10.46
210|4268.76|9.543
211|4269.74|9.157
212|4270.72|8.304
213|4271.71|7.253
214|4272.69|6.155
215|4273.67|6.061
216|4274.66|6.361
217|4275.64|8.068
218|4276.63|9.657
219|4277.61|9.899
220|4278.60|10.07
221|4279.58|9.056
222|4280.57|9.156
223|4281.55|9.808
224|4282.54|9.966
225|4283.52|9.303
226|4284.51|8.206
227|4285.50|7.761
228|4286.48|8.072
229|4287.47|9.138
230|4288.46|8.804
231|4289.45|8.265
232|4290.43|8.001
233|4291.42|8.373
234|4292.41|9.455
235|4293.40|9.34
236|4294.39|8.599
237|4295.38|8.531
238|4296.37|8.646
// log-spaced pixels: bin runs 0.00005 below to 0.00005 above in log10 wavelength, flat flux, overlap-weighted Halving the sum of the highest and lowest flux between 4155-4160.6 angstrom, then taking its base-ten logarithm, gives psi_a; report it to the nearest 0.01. 0.90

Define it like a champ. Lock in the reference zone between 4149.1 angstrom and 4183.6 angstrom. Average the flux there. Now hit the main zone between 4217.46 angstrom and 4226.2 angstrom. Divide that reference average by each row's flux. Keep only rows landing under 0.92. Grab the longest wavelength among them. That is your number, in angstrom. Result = 4224.75 angstrom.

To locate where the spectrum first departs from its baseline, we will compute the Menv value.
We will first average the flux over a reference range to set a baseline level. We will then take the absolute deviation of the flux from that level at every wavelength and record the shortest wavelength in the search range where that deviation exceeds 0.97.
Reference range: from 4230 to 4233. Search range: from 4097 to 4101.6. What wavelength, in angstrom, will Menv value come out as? 4097.33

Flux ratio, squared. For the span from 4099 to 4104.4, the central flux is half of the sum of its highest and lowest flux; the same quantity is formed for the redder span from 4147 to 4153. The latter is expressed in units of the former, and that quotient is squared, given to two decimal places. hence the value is 1.56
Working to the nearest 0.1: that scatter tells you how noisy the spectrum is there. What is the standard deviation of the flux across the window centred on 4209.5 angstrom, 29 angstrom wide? 1.3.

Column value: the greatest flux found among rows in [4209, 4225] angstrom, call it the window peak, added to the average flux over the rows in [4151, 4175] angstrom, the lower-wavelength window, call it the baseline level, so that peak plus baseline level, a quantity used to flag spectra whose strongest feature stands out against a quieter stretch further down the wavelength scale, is 19.3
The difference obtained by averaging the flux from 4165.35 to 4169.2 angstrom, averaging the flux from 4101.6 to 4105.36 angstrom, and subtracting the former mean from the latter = -1.77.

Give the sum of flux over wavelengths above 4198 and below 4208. 77.5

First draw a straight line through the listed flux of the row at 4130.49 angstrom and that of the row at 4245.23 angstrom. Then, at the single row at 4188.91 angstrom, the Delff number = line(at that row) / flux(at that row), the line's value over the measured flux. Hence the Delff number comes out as 1.5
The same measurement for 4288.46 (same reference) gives 1.5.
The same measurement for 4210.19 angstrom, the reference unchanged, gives 1.0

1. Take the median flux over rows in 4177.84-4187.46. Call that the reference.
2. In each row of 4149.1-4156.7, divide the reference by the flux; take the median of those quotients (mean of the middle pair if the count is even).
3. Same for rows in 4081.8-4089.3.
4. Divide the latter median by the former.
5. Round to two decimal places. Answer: 0.84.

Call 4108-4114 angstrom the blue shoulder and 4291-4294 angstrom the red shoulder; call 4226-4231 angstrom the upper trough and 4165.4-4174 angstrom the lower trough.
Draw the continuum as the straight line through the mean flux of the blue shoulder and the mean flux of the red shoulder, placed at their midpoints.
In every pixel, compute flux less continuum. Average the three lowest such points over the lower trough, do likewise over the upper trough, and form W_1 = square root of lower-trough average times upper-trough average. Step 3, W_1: 1.6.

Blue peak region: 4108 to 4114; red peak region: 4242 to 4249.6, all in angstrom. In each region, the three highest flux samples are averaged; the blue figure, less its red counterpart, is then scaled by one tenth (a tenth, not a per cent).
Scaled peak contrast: -0.20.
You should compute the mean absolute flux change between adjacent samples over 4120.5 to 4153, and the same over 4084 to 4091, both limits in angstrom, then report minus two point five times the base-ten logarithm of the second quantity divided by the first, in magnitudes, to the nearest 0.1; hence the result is 0.1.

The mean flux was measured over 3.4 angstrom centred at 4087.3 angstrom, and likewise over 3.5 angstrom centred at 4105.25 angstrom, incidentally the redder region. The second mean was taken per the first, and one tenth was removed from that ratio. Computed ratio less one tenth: 0.74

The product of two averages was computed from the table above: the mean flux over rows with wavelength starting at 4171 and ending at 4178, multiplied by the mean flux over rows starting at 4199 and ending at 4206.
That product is 61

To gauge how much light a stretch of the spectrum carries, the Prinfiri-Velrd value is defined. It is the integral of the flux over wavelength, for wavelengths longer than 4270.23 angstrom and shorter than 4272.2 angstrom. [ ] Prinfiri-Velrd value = 15.3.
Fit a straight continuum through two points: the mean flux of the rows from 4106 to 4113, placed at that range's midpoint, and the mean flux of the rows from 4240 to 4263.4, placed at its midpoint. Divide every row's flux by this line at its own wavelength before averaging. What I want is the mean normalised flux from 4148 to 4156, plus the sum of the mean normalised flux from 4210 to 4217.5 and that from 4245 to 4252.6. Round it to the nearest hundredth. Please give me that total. 3.03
